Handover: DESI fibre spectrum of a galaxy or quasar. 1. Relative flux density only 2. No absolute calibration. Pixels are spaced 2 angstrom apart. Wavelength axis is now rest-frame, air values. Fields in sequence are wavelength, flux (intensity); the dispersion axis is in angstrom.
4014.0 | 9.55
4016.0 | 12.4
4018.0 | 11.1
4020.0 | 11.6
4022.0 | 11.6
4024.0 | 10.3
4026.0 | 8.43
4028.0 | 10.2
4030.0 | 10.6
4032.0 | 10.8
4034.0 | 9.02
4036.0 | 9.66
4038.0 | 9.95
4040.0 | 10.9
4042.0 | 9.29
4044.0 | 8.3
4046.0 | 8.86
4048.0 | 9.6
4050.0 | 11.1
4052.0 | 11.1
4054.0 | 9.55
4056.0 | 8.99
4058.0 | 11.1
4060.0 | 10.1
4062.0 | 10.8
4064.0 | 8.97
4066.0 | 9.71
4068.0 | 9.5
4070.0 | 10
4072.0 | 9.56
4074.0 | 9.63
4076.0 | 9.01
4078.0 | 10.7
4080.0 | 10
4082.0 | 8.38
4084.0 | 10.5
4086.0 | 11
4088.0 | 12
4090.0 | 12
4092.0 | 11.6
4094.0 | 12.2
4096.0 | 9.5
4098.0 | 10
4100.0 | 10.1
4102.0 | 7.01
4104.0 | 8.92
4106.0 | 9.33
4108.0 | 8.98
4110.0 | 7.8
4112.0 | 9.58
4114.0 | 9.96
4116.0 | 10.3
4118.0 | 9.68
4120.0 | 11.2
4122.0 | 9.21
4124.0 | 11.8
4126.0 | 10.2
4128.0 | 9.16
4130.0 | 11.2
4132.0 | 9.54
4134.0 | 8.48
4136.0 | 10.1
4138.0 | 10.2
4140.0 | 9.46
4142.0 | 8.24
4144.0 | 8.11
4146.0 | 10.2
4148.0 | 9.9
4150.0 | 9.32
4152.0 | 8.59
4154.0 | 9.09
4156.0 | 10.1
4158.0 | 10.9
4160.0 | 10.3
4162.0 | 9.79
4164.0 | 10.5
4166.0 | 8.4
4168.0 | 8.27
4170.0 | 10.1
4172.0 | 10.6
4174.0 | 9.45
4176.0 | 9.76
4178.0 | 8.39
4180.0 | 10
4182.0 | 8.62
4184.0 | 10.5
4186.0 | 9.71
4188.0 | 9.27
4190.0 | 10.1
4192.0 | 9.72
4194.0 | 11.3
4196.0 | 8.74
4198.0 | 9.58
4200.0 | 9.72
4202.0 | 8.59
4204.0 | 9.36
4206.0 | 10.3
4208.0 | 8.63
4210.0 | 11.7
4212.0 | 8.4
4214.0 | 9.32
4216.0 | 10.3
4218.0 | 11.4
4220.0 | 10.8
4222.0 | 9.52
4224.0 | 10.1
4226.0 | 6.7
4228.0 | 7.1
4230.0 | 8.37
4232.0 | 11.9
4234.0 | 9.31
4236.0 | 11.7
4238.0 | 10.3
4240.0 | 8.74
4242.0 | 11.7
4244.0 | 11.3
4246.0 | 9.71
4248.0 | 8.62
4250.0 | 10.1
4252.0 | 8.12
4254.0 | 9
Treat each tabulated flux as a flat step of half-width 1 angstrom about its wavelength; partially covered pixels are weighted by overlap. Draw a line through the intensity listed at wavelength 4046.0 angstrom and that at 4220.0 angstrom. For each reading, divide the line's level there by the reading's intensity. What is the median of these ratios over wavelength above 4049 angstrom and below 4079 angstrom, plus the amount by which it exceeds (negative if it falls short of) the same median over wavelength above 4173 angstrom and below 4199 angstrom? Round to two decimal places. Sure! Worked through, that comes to 0.79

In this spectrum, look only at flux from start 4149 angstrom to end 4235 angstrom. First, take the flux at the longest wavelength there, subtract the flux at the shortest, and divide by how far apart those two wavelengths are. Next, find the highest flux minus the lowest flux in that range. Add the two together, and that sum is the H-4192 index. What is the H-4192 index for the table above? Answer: 5.2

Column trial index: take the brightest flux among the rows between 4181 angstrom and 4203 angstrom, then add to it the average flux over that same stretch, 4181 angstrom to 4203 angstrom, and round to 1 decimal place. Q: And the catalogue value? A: 20.9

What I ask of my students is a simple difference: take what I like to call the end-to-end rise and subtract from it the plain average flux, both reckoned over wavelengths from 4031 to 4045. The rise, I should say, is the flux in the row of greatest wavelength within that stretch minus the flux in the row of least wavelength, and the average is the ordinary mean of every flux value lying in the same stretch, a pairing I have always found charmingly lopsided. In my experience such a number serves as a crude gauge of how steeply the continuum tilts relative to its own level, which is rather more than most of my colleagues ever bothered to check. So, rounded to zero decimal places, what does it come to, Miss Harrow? -12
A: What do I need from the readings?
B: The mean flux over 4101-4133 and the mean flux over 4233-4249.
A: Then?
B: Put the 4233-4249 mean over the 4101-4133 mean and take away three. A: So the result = -1.94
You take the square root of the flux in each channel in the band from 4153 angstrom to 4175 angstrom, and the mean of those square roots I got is 3.12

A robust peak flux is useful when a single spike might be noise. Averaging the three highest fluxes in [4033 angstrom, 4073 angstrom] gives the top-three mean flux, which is 11.1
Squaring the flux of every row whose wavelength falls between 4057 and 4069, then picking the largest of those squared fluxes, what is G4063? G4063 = 123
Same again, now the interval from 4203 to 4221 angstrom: 137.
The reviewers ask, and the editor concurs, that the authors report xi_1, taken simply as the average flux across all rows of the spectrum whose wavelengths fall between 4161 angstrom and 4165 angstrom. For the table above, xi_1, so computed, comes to 10.1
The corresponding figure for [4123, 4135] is 10.1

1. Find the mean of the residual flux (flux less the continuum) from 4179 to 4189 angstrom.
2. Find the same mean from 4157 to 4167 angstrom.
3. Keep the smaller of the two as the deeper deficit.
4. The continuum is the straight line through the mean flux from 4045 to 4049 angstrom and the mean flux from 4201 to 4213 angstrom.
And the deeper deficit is 0.16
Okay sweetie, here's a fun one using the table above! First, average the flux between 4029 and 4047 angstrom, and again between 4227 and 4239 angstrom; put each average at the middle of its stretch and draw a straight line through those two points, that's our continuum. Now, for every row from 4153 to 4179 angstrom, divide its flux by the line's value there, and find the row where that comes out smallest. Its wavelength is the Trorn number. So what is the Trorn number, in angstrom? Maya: 4168.0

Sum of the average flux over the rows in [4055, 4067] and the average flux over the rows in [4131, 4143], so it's 19.28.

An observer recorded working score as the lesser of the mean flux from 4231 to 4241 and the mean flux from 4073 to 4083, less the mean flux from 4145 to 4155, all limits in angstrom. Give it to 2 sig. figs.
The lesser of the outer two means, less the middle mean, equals 0.12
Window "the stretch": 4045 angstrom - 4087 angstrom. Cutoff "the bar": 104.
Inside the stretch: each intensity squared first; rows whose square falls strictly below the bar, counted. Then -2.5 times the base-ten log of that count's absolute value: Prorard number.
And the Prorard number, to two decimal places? -2.87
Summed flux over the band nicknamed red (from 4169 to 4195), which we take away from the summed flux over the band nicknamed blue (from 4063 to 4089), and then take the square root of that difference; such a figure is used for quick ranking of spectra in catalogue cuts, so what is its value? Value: 1.2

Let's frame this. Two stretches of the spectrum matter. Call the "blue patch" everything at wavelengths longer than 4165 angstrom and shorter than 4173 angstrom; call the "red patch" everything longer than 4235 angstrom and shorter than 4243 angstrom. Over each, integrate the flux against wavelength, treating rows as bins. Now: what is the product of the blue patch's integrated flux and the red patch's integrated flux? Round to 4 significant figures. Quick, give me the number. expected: 6344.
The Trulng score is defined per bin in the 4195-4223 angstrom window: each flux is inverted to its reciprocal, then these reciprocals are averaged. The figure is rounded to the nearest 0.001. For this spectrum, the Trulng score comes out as 0.104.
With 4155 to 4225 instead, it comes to 0.103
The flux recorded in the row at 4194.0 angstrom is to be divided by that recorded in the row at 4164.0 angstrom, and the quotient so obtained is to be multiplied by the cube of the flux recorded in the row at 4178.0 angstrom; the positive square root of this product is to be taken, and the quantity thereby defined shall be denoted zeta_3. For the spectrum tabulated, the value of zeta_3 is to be 25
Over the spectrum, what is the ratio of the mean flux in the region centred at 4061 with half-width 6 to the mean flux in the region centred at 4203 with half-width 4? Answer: 1.05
